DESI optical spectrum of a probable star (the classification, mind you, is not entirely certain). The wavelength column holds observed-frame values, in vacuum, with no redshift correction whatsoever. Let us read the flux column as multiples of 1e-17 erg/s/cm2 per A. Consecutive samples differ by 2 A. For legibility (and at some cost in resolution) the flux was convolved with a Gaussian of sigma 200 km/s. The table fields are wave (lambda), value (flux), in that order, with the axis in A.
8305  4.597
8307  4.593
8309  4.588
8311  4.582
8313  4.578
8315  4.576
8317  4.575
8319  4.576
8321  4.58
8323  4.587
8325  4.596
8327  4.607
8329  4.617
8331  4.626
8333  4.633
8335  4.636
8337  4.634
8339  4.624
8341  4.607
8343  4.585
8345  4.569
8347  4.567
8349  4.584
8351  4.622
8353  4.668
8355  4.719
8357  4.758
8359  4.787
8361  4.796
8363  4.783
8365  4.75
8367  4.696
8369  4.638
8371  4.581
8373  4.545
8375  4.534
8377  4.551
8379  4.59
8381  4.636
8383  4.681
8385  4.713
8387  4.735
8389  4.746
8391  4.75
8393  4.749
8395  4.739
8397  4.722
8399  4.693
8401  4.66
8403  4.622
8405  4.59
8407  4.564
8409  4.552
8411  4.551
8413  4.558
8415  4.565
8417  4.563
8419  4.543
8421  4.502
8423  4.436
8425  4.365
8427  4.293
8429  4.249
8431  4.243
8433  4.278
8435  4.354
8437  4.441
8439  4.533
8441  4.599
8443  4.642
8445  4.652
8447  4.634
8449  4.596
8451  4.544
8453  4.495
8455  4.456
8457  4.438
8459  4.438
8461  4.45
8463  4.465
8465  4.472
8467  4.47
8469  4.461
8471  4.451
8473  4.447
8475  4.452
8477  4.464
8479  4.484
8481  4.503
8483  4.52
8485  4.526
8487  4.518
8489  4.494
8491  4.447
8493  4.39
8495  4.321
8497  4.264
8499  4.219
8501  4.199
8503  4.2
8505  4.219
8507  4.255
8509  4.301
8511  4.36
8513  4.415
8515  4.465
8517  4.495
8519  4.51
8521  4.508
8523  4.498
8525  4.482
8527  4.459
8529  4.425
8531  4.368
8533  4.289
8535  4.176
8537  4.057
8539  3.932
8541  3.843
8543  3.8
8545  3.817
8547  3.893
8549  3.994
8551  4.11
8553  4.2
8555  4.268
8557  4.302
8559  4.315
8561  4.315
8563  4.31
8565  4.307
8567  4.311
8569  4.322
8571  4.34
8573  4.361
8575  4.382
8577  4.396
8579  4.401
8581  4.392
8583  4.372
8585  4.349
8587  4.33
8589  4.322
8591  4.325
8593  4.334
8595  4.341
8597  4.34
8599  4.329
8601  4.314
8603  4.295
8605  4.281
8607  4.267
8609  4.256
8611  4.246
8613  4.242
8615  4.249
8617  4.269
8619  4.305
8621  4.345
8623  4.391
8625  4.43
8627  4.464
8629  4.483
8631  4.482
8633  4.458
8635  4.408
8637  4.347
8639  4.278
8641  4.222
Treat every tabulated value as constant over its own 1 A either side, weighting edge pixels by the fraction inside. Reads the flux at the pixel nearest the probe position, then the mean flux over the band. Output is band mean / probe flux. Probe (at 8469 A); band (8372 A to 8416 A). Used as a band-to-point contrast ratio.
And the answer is 1.04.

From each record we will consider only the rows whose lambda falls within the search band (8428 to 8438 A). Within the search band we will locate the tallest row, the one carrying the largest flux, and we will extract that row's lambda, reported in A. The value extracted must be 8437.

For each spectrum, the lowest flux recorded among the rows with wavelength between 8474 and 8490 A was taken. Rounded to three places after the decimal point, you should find 4.452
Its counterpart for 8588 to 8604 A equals 4.295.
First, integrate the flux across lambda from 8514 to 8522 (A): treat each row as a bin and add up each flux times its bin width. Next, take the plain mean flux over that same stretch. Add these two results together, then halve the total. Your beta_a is 20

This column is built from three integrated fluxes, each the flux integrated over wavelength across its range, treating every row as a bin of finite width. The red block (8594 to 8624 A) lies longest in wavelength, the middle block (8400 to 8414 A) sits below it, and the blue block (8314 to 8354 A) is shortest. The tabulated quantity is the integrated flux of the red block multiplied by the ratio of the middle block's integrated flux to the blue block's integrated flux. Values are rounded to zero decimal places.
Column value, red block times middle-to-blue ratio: 45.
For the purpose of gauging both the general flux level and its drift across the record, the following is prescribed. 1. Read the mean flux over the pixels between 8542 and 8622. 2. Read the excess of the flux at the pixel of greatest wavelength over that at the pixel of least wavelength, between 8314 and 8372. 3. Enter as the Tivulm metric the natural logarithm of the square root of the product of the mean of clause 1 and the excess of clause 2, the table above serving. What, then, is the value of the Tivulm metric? -1.9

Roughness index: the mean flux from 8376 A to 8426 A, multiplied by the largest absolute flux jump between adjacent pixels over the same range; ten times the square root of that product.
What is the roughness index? 5.7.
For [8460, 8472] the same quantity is 2.6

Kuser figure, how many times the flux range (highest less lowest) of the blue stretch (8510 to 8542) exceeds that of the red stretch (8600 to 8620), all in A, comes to 9.26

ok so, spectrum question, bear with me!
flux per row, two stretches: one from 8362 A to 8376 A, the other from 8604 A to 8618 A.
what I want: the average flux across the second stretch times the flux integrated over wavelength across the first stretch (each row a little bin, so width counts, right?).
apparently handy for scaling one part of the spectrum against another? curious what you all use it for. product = 277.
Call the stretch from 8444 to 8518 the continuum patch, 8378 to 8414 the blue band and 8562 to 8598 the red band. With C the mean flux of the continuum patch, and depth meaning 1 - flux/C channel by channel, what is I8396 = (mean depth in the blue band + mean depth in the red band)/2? -0.016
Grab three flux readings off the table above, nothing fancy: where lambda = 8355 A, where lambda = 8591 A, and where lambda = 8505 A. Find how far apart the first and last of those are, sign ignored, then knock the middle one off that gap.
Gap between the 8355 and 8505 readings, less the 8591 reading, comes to -3.8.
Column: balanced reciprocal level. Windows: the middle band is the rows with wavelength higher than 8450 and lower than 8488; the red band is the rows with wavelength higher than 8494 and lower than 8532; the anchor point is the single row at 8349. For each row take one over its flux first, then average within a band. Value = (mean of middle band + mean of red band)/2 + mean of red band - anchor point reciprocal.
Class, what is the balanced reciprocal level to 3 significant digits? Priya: 0.237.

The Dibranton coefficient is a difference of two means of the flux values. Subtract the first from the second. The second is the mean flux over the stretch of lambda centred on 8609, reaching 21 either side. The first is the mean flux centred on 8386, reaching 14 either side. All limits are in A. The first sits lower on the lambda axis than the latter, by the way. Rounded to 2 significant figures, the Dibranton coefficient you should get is -0.35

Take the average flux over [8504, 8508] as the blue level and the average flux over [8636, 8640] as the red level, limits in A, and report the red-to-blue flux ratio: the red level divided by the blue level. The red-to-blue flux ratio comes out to 1.02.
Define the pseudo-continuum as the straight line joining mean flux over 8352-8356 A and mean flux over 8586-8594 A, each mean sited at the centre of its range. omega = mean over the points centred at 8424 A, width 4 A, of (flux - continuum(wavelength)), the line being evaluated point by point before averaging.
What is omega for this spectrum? -0.18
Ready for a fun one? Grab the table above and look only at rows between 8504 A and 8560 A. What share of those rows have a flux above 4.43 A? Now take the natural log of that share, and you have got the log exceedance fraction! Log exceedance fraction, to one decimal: -1.4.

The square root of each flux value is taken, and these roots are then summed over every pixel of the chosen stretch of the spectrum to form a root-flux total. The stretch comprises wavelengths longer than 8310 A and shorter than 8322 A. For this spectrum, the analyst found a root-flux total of 13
